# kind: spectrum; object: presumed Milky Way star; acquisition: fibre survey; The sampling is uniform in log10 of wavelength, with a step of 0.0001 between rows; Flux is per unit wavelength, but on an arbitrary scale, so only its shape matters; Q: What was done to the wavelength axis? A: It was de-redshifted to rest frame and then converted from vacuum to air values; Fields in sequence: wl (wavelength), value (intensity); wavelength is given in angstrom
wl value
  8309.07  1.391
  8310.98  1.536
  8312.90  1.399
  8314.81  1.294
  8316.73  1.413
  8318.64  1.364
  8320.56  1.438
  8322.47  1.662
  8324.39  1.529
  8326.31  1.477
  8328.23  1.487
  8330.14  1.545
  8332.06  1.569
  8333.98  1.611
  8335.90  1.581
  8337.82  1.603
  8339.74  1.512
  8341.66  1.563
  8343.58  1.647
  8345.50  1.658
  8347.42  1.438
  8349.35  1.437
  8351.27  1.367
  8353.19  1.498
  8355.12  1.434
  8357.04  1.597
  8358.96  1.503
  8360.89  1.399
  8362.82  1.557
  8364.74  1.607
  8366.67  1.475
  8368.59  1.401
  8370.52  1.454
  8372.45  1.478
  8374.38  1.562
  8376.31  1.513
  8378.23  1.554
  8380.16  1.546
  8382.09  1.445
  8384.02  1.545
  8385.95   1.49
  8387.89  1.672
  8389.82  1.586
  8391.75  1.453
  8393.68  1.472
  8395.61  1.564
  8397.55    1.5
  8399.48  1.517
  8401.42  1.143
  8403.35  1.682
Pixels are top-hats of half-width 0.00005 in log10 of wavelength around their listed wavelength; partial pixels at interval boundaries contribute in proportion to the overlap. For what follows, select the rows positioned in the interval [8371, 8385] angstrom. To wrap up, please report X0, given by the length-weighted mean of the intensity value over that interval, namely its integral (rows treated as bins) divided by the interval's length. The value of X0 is 1.52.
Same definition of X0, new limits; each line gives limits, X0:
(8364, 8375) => 1.49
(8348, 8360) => 1.47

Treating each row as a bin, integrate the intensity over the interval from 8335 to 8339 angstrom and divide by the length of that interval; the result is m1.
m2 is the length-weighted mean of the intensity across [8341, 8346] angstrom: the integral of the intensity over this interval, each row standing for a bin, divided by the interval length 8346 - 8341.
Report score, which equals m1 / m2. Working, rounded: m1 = 1.59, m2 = 1.624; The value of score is 0.98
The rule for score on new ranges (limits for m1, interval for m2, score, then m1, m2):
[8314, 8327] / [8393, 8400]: 0.96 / 1.45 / 1.515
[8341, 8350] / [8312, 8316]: 1.15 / 1.55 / 1.349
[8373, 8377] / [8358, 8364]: 1.03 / 1.53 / 1.490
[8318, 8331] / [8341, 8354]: 0.99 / 1.50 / 1.515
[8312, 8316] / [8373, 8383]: 0.89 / 1.35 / 1.523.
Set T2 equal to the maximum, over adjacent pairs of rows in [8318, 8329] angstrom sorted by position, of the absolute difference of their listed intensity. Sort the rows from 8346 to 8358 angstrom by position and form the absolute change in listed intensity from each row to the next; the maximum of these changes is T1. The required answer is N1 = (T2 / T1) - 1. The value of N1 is 0.4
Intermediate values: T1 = 0.163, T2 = 0.224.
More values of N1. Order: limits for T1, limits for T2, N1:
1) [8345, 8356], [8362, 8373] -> -0.4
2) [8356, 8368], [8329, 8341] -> -0.4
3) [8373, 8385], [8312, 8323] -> 1.2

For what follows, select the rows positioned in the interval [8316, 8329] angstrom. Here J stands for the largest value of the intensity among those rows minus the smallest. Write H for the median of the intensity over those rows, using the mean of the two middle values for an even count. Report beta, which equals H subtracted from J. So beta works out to -1.18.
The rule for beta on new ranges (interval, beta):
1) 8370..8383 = -1.40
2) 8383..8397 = -1.33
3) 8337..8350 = -1.34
